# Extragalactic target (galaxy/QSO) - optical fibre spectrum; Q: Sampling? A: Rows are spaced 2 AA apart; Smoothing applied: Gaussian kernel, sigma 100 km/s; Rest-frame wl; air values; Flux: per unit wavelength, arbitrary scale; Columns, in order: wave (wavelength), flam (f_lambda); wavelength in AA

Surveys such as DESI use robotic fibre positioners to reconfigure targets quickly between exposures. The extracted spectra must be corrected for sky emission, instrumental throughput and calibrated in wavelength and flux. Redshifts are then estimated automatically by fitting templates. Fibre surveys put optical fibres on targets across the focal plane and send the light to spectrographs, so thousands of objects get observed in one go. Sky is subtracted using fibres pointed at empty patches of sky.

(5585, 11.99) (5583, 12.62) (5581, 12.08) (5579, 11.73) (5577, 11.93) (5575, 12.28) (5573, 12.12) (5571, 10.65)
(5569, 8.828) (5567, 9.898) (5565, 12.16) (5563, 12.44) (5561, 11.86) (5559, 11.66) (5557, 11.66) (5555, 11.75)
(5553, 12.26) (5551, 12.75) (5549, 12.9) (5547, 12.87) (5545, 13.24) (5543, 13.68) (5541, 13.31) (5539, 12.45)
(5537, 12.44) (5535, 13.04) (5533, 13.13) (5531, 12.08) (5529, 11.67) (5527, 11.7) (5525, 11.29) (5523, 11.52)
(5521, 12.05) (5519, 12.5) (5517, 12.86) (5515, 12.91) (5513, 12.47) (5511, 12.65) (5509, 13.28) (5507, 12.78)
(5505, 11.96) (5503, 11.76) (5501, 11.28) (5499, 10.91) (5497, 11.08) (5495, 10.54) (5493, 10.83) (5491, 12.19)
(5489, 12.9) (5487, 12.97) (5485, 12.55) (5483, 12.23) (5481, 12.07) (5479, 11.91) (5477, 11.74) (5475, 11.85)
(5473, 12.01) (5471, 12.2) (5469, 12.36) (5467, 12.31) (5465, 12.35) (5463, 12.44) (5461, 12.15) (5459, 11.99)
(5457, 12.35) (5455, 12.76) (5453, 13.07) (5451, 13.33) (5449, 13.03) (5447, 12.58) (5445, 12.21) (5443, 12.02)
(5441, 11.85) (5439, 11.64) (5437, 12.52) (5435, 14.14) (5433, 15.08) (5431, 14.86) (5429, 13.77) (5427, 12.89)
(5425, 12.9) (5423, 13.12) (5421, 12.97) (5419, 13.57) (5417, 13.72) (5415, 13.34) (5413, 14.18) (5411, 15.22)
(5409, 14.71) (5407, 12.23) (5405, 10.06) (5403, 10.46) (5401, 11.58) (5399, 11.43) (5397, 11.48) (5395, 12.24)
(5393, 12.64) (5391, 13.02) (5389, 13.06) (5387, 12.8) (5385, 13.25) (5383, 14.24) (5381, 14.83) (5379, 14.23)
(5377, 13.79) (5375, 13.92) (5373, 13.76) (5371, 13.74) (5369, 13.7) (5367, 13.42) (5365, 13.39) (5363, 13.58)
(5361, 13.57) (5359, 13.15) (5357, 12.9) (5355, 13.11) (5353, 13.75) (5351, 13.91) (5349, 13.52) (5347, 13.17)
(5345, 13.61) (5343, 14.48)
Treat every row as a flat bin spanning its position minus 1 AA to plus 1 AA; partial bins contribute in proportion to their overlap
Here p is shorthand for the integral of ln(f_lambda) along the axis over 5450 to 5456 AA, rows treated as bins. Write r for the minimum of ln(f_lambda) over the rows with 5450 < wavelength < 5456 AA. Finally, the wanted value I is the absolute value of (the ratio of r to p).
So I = 0.165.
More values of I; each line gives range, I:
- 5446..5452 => 0.165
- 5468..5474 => 0.166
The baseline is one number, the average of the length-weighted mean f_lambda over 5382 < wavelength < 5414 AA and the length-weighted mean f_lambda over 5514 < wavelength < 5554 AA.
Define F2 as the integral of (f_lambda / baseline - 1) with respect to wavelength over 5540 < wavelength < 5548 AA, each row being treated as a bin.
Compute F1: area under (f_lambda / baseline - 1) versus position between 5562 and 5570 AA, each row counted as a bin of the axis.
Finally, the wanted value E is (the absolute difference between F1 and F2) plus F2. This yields 1.98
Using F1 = -1.1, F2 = 0.43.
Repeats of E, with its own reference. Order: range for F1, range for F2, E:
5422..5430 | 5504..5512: 0.36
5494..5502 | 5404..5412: 1.63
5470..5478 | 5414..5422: 1.43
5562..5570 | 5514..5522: 1.10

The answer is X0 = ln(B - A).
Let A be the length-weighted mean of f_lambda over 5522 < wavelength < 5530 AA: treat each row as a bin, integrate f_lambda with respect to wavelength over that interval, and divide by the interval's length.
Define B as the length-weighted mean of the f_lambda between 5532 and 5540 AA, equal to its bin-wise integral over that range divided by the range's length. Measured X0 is 0.2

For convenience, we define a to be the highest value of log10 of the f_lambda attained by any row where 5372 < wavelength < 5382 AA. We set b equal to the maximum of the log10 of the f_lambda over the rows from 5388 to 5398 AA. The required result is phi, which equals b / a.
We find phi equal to 0.95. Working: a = 1.17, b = 1.12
